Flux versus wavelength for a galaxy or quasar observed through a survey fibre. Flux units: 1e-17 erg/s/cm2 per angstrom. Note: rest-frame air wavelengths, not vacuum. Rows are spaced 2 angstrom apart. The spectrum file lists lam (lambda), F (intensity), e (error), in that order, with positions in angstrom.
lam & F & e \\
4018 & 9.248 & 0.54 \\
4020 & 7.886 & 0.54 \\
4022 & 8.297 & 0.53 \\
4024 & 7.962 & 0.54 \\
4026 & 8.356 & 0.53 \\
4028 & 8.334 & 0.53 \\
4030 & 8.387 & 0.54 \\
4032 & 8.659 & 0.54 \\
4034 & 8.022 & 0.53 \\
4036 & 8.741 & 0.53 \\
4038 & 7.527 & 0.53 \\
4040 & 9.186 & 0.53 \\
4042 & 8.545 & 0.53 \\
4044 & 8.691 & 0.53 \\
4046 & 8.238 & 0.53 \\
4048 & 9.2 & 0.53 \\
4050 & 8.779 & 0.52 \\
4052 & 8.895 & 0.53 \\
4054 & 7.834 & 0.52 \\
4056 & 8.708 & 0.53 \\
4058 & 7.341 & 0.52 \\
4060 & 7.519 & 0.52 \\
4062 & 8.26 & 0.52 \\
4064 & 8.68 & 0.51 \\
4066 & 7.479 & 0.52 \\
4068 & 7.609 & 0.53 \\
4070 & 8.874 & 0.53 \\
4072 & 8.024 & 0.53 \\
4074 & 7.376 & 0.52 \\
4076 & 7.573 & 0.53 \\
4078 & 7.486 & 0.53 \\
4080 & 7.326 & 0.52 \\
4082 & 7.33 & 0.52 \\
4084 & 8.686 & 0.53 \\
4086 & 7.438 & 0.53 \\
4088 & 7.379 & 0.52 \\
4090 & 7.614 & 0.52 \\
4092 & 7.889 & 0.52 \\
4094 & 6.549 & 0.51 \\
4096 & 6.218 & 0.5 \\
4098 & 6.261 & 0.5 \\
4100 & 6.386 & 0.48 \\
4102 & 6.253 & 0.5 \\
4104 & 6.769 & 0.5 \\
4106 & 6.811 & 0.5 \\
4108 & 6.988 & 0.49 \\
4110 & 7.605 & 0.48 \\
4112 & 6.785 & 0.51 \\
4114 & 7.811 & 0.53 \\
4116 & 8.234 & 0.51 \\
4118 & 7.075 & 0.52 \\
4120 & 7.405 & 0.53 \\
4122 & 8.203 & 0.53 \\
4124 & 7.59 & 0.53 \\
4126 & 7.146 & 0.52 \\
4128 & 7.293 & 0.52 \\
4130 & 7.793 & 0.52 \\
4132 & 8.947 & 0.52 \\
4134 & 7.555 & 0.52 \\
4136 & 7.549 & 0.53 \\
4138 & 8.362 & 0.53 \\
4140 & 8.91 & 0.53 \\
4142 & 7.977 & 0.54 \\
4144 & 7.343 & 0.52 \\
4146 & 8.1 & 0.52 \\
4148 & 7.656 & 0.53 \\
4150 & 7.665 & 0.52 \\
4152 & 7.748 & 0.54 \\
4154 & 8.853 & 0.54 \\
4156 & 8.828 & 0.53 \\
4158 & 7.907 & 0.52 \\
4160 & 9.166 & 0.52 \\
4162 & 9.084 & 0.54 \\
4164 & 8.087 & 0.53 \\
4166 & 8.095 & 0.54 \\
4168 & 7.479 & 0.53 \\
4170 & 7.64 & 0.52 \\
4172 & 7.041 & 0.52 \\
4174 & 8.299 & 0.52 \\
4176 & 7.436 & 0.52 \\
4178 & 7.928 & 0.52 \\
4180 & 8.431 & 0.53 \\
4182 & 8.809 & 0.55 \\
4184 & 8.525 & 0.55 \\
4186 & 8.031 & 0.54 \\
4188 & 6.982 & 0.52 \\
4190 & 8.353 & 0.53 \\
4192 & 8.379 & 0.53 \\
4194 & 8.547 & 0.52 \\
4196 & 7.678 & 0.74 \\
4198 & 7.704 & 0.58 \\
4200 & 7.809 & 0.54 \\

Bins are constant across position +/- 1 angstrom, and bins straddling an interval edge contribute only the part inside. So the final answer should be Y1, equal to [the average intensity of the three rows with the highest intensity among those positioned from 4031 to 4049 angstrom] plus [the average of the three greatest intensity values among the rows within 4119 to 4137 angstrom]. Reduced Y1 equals 17.4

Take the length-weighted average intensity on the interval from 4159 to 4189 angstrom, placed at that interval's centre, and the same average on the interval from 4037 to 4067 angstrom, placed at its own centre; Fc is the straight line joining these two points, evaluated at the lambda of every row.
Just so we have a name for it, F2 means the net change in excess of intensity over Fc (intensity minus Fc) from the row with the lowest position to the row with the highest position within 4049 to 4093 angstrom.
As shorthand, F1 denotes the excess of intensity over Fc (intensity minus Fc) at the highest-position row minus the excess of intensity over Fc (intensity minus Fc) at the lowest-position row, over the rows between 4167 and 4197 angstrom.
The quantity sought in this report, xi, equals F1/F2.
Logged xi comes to -0.3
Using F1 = 0.3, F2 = -0.8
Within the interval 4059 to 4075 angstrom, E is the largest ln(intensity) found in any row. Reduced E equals 2.18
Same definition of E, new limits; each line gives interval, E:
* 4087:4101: 2.07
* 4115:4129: 2.11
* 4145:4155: 2.18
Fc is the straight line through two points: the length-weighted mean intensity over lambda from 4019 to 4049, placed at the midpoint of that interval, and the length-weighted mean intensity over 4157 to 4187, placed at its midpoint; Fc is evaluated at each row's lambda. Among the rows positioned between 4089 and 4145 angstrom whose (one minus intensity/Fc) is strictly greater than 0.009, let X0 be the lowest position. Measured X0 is 4090 angstrom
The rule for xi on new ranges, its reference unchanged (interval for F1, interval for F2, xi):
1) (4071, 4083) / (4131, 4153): 0.6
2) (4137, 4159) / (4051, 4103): 0.2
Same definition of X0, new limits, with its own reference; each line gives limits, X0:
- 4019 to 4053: 4020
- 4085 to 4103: 4086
